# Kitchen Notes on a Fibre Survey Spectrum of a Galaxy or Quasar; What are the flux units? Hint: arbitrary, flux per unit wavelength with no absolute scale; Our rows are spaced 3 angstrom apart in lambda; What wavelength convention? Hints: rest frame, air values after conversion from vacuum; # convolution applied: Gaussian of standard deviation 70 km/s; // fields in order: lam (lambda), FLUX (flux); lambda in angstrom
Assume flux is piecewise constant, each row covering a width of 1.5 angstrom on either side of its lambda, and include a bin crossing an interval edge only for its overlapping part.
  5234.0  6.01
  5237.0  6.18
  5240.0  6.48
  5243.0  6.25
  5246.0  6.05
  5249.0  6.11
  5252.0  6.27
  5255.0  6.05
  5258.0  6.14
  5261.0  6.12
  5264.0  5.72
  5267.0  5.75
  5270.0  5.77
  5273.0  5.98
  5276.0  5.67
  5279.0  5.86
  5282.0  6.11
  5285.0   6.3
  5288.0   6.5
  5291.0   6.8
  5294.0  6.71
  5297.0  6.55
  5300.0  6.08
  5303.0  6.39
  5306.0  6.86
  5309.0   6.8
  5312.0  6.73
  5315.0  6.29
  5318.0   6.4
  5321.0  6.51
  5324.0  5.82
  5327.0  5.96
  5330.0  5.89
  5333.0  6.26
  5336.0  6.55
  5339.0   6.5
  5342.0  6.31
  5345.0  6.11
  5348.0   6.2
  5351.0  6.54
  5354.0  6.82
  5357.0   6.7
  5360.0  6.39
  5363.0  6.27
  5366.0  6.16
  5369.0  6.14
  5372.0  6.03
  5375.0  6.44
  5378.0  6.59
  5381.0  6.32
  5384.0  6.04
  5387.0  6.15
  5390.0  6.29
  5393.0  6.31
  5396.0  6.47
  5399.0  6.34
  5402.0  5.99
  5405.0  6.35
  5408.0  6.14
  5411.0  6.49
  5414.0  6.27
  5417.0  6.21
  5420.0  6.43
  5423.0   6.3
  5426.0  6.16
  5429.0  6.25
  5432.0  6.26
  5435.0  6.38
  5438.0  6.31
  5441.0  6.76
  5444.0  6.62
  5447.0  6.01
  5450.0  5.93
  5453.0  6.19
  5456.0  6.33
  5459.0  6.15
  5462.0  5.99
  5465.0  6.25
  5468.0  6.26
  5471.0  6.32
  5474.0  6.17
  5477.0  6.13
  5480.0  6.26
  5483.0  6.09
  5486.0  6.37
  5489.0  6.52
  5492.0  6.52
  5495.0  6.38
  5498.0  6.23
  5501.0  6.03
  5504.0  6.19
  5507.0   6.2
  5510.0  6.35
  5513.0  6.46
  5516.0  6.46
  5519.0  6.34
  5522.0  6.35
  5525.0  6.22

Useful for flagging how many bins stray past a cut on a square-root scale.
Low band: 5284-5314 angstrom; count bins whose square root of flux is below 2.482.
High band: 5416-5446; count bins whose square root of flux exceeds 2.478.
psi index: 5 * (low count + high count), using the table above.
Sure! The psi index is 55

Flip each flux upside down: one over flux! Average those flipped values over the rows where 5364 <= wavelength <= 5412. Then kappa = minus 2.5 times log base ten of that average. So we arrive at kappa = 1.99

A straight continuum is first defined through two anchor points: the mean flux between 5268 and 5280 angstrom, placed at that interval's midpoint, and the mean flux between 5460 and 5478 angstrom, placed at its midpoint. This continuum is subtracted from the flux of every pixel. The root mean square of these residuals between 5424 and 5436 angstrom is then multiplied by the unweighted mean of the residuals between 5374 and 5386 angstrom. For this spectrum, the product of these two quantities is 0.05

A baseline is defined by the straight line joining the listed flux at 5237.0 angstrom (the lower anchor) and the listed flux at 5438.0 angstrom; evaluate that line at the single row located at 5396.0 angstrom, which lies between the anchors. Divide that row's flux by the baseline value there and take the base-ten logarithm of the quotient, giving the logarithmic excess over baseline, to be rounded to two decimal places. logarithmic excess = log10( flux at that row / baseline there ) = 0.01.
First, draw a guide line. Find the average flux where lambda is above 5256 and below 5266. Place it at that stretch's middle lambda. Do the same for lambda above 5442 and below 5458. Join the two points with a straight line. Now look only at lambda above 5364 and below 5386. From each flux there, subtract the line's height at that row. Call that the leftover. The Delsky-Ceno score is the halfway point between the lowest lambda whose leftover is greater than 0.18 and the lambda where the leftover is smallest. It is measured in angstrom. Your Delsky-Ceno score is 5379.5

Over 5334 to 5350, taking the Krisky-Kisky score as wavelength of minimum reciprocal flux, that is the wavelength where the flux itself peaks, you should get 5336.0 angstrom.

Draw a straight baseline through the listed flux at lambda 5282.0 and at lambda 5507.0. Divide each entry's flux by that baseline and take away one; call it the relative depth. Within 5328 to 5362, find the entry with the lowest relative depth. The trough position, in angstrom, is 5330.0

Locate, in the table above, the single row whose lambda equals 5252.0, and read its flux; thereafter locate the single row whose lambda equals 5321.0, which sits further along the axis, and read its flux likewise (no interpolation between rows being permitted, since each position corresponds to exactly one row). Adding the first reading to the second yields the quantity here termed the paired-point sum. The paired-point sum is 12.8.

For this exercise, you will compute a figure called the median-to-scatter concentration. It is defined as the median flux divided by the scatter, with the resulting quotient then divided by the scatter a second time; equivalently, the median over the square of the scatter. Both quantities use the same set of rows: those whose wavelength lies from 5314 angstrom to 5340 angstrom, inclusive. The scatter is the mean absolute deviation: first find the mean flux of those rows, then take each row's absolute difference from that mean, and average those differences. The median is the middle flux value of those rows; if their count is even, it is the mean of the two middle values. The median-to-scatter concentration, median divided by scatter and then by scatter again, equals 114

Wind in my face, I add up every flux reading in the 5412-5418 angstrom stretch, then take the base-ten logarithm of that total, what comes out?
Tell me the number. 1.10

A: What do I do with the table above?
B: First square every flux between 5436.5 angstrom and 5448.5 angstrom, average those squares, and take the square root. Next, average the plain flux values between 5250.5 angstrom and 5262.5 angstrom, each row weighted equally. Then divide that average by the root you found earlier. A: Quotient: 0.96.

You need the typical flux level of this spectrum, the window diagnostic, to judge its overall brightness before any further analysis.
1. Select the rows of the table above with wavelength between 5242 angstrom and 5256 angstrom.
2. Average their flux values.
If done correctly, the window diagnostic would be 6.15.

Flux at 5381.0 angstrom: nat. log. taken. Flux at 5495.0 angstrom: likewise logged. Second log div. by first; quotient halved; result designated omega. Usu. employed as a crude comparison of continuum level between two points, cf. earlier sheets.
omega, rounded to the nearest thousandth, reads 0.503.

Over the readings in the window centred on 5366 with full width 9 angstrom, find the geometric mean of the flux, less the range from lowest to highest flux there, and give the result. 6.06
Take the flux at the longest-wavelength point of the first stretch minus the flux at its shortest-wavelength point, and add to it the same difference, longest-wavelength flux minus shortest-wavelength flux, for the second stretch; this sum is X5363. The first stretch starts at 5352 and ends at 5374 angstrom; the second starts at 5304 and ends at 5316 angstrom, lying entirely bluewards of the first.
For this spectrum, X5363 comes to -1.4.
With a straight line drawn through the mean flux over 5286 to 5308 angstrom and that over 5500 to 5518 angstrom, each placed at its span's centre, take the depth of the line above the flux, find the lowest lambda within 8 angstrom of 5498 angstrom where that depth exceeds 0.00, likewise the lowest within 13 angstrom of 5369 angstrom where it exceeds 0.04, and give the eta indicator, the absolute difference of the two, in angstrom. 138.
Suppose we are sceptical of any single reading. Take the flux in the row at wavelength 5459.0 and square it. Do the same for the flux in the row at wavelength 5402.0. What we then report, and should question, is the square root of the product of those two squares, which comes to 36.8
